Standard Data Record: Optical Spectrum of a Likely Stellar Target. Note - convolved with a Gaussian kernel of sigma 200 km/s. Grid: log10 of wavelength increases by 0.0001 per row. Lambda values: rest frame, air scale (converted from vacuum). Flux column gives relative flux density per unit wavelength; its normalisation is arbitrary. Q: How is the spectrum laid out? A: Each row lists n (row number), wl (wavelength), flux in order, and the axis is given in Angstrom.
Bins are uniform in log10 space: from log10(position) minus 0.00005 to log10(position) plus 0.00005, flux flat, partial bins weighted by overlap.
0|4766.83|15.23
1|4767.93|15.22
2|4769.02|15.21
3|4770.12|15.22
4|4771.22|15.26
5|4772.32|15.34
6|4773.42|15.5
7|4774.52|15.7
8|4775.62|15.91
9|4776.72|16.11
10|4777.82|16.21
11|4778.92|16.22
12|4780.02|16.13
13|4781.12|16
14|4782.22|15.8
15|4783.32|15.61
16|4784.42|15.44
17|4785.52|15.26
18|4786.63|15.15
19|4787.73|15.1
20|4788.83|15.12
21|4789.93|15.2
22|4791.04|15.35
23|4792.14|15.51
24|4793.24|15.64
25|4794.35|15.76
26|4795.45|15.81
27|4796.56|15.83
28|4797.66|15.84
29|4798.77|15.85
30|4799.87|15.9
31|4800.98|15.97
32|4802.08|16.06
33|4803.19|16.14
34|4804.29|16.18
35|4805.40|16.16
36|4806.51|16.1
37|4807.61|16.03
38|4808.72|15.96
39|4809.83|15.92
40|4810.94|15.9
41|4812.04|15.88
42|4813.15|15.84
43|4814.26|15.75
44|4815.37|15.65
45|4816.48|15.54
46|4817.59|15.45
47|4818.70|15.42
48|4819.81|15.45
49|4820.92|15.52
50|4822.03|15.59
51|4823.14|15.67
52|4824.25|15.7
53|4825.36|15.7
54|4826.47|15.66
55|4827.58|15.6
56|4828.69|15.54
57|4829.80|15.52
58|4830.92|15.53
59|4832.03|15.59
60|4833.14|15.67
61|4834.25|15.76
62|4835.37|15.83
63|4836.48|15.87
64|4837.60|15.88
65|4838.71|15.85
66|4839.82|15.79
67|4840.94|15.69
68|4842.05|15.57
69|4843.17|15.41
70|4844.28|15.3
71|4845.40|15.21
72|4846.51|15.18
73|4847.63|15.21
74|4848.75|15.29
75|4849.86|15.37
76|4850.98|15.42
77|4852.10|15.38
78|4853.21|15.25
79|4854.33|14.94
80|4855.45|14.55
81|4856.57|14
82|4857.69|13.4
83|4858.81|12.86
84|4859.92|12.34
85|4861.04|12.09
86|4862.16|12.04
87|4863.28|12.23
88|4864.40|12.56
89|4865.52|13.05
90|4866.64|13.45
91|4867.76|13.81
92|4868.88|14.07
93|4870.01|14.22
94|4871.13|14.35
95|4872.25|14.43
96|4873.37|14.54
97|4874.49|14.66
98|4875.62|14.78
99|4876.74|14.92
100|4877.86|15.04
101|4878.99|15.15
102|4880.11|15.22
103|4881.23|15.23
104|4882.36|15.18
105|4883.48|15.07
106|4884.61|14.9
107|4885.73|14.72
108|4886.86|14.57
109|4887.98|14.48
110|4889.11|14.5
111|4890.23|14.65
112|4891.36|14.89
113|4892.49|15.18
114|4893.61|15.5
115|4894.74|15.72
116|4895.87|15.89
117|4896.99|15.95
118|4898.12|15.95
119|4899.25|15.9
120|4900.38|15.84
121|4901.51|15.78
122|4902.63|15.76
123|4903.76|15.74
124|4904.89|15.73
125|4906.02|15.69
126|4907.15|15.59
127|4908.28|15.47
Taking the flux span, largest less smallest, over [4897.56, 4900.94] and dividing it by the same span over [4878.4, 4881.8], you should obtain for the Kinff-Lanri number 1.4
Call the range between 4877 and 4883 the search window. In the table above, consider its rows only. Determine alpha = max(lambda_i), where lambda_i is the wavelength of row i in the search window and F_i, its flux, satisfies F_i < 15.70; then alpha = 4882.36 Angstrom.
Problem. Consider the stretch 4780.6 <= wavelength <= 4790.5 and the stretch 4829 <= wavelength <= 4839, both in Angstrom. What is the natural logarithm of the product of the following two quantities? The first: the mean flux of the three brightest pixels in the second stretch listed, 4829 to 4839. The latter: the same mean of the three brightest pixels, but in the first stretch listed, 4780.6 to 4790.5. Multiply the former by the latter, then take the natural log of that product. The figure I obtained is 5.52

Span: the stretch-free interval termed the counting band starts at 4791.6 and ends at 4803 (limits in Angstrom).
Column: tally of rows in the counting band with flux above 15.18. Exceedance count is 10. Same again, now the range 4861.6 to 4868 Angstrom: 0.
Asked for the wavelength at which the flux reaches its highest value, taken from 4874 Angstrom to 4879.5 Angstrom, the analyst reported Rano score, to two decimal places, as 4878.99 Angstrom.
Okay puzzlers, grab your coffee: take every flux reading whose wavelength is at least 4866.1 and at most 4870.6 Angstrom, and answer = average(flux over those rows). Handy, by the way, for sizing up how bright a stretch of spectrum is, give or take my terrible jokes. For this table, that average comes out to 13.9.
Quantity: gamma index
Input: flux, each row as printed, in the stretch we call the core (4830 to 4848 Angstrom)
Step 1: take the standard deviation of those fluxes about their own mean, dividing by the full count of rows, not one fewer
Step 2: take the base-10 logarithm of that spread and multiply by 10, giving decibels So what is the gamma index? -6.1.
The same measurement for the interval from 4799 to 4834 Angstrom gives -6.4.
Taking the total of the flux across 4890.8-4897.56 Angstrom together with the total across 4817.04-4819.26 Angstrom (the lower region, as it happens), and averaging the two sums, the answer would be 62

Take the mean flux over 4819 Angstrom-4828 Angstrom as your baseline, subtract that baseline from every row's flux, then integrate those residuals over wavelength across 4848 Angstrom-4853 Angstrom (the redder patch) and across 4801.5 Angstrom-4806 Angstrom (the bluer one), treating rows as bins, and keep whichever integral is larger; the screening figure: 2.3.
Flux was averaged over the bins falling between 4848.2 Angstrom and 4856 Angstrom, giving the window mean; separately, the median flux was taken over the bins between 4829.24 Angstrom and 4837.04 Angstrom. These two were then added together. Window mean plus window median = 30.8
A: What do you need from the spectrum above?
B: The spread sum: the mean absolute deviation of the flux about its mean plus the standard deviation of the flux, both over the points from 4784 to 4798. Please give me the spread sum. 0.5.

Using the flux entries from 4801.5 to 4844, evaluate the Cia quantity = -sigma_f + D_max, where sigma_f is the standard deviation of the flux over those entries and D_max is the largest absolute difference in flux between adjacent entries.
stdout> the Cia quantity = -0.06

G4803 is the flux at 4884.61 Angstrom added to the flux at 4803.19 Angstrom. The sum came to 31.0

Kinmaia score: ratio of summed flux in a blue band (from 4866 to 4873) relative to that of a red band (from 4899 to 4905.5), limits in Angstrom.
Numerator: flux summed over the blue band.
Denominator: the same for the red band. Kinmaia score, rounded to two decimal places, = 0.89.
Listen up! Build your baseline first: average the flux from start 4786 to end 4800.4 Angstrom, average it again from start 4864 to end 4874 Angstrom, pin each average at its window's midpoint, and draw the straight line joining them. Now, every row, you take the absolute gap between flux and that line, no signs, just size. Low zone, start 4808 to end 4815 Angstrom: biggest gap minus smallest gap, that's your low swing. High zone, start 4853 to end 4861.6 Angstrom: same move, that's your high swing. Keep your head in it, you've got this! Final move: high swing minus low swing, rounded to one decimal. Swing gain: 1.7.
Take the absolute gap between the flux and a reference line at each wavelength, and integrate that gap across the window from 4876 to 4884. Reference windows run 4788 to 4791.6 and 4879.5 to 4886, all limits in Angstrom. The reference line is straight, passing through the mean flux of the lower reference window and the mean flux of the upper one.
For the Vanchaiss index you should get 0.8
